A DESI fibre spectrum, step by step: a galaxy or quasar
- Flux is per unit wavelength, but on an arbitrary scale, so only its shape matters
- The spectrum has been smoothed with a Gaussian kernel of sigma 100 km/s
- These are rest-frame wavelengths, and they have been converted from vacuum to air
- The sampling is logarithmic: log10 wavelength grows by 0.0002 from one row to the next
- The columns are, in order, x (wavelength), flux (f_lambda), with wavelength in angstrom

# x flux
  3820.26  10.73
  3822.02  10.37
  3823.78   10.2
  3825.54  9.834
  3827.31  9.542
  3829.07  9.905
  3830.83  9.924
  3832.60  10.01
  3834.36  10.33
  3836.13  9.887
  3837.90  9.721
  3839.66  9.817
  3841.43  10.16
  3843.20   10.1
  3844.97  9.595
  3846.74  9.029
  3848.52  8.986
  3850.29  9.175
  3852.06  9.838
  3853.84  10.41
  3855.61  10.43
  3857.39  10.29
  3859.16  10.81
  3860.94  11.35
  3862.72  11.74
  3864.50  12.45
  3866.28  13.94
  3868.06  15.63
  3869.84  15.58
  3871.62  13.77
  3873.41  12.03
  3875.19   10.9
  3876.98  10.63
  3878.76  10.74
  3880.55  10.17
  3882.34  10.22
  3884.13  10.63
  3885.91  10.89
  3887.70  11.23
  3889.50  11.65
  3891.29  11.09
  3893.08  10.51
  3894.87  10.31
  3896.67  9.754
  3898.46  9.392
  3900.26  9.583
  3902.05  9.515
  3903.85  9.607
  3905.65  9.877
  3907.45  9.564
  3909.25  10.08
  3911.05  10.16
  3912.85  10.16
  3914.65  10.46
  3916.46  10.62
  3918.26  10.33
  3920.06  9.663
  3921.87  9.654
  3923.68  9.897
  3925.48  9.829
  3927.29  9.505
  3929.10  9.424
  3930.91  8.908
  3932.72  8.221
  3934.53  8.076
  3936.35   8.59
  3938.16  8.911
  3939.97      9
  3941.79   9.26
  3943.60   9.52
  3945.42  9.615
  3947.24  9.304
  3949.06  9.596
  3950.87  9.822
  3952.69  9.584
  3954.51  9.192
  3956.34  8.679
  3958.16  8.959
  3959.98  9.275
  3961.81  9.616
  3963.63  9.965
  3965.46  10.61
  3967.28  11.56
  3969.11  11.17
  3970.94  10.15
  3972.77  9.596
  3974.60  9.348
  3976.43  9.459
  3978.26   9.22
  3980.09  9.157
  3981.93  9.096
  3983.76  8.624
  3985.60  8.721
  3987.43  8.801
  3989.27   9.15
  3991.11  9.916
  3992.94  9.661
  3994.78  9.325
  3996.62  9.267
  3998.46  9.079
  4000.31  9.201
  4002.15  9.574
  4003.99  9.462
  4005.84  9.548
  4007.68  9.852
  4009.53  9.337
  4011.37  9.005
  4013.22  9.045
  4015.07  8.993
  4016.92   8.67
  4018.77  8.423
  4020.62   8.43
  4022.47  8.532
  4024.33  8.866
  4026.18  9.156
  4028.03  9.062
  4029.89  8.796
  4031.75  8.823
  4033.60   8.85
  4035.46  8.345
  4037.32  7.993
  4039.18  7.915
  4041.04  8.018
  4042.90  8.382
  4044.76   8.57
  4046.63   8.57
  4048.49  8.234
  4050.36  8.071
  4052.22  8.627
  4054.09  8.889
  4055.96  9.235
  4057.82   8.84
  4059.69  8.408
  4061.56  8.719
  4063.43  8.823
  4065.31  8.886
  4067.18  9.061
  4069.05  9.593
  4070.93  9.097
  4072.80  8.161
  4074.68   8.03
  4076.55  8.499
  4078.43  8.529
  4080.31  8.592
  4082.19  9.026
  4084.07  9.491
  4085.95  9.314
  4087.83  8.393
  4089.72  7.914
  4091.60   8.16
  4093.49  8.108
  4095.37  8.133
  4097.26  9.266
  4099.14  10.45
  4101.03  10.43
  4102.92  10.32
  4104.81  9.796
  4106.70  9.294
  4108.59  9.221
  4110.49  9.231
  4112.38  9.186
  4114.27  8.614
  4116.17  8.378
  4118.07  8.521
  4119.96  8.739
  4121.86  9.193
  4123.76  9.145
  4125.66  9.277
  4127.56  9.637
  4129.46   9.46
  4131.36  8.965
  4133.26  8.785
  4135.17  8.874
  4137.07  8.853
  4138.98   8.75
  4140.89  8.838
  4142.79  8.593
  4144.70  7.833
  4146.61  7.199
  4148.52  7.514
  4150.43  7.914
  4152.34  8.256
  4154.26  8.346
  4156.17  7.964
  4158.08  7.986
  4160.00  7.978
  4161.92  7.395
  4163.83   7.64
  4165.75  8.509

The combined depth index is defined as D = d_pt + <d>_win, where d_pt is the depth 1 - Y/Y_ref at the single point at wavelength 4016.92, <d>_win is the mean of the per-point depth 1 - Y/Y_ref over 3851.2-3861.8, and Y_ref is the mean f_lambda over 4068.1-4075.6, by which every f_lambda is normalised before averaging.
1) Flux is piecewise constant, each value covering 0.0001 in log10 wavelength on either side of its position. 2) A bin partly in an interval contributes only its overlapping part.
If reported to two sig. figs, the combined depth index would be -0.20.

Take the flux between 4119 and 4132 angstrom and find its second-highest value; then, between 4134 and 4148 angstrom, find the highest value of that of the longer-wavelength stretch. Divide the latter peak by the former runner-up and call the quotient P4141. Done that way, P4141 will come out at 0.938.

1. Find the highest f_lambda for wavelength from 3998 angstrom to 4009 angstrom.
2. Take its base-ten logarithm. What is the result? 0.99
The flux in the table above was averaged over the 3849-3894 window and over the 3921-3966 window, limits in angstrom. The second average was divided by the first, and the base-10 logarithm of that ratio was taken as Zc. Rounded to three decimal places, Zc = -0.089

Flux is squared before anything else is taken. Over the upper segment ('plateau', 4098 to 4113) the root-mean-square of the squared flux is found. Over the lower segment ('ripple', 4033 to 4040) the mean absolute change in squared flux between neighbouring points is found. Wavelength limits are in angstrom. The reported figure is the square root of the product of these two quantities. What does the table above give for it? 22.4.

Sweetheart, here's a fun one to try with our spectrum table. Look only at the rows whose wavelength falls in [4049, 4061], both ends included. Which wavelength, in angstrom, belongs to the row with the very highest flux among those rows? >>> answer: 4055.96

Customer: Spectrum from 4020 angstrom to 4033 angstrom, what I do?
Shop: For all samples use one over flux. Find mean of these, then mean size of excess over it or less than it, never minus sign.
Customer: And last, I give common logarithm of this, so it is -2.60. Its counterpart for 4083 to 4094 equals -2.14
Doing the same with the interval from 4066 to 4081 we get -2.27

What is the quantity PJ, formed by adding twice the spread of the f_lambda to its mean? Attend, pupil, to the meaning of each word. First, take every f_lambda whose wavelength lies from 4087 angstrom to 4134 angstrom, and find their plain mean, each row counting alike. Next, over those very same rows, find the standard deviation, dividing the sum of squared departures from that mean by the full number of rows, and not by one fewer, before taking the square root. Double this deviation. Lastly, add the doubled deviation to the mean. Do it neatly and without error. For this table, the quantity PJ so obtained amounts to 10.5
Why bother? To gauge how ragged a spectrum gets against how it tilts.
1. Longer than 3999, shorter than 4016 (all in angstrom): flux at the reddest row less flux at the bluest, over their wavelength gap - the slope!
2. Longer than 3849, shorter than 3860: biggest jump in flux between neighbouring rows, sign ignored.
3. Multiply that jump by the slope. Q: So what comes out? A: -0.009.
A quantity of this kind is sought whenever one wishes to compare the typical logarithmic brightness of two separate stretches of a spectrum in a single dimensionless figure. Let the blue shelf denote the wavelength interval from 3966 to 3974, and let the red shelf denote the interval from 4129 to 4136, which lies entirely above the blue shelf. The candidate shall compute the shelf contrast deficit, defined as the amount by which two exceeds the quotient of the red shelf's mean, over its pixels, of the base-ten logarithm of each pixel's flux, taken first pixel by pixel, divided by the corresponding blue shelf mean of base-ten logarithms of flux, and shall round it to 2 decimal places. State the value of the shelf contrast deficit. 1.07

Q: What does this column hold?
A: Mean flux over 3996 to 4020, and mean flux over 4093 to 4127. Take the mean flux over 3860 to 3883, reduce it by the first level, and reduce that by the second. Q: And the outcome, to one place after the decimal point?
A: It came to -6.1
